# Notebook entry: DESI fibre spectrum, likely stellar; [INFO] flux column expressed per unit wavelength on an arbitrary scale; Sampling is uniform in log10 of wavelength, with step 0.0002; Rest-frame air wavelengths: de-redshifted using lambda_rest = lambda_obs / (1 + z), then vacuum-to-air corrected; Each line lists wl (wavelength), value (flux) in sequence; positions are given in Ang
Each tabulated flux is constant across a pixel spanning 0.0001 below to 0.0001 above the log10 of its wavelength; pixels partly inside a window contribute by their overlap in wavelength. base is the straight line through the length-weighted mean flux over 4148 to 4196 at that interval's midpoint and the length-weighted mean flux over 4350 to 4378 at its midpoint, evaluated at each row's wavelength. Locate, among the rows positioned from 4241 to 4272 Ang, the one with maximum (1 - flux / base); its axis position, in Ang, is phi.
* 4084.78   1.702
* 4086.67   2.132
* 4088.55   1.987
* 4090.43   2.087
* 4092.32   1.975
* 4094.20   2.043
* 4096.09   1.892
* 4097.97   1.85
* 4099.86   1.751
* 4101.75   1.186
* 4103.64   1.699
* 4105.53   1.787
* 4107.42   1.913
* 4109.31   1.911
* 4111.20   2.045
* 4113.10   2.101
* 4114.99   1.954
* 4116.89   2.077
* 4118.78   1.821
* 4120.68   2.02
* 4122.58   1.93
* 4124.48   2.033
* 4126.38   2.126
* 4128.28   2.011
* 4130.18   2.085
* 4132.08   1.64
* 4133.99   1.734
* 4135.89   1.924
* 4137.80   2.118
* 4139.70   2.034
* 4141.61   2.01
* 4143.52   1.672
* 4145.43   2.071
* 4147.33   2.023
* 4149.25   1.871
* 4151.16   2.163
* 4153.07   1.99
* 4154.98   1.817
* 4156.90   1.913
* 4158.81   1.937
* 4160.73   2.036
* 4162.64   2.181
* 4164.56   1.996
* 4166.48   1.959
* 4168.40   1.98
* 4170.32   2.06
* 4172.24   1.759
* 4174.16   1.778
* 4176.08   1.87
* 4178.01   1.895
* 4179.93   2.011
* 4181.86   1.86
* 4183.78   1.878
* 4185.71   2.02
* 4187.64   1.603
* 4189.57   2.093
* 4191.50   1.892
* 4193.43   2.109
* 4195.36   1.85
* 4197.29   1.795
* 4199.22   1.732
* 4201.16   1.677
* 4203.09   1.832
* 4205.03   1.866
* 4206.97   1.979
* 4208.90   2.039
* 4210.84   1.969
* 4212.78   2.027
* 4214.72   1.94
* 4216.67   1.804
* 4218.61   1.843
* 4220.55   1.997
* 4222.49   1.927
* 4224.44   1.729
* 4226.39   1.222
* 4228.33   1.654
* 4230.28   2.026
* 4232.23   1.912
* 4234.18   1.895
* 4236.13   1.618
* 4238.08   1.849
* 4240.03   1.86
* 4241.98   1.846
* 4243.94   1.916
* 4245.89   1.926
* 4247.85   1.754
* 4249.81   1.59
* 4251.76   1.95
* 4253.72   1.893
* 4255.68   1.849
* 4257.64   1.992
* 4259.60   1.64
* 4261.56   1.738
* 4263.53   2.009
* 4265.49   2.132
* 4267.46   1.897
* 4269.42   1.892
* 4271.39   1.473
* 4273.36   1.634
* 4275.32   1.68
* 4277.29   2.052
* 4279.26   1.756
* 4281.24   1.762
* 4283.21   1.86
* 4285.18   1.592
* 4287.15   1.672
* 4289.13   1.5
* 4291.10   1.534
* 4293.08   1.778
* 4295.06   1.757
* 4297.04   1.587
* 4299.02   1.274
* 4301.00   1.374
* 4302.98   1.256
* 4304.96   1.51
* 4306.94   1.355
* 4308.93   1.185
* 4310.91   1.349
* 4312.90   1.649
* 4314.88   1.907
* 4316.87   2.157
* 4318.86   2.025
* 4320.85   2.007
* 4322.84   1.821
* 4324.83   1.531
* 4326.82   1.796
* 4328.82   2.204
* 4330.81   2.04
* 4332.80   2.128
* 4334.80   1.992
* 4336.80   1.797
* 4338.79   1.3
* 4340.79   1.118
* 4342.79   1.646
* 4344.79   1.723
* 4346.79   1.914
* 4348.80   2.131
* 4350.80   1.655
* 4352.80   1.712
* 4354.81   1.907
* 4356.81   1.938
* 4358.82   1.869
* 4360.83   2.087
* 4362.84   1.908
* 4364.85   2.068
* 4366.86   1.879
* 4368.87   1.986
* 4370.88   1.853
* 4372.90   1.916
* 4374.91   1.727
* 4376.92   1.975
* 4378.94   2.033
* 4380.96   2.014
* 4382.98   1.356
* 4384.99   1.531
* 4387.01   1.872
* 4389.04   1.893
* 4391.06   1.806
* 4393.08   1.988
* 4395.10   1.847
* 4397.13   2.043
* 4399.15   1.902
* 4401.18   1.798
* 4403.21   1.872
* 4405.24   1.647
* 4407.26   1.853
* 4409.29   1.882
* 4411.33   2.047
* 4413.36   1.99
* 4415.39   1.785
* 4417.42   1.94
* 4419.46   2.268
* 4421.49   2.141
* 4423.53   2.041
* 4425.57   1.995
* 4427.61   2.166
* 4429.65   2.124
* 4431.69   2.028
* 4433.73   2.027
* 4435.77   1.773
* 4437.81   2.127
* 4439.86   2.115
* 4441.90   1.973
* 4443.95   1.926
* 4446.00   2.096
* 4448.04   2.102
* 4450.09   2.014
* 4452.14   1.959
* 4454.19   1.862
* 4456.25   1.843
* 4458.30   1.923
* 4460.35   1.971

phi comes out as 4271.39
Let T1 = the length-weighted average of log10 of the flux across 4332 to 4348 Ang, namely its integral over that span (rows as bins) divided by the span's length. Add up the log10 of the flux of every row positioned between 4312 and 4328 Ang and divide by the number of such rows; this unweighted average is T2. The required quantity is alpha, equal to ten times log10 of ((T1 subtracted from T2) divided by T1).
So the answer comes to -7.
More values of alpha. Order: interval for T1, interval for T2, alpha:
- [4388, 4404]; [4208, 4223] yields -14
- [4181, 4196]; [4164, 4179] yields -31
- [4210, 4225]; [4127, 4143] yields -16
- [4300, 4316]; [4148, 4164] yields -1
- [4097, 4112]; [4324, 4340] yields -11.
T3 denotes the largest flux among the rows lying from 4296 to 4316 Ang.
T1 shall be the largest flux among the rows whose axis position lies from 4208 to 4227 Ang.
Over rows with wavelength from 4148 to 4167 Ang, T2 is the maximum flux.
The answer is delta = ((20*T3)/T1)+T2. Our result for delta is 20.9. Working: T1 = 2.039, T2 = 2.181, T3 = 1.907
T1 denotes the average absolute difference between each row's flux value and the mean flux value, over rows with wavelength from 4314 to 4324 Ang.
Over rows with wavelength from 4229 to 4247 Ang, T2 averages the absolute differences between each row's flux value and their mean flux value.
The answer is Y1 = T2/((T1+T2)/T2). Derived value 0.030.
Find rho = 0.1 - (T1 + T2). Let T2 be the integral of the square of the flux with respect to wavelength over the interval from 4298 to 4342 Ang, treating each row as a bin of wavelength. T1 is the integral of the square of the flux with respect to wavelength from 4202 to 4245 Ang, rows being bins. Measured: -277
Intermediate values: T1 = 149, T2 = 128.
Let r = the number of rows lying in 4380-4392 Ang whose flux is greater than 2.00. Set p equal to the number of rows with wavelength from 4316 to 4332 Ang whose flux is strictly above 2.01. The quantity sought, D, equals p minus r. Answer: 3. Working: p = 4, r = 1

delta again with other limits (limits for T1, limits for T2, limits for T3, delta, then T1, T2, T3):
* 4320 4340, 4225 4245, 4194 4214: 20.5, 2.204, 2.026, 2.039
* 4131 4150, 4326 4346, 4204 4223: 21.5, 2.118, 2.204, 2.039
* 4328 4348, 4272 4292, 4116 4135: 21.3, 2.204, 2.052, 2.126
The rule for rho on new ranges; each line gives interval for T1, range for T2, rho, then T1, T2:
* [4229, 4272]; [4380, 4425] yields -310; 148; 162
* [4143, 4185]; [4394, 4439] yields -335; 160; 175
